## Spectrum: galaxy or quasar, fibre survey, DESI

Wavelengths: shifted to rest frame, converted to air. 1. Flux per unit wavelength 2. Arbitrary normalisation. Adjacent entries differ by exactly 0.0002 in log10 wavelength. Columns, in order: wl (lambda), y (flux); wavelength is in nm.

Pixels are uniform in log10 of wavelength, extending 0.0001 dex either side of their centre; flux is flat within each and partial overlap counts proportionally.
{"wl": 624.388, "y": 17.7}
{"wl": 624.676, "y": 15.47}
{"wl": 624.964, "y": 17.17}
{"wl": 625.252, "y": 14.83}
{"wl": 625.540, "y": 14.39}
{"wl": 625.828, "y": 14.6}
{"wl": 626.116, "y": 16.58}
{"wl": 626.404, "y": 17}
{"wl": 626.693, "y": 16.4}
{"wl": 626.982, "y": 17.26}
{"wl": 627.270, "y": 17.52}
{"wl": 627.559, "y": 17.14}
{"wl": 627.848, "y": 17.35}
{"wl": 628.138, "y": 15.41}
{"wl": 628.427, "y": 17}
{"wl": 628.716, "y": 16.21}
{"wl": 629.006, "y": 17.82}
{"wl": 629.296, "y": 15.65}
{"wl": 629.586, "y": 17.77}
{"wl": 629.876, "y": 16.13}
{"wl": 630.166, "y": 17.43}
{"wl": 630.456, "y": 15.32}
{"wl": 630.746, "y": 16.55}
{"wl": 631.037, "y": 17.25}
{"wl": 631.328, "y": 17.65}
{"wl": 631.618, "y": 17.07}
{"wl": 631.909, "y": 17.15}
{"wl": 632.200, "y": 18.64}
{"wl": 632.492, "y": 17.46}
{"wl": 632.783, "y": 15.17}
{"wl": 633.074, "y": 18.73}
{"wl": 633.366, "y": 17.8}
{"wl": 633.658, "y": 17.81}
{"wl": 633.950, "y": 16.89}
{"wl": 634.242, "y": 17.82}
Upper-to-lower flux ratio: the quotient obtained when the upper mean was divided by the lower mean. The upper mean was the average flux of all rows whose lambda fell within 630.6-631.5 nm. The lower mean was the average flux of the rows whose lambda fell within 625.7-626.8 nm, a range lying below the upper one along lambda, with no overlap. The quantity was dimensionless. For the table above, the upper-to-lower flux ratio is 1.06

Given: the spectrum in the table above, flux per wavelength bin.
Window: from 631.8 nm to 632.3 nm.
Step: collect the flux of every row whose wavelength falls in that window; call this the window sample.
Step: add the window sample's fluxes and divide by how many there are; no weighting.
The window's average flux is 17.9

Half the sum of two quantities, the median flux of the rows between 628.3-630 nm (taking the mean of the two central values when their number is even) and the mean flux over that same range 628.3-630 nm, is 16.7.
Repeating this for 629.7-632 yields 17.0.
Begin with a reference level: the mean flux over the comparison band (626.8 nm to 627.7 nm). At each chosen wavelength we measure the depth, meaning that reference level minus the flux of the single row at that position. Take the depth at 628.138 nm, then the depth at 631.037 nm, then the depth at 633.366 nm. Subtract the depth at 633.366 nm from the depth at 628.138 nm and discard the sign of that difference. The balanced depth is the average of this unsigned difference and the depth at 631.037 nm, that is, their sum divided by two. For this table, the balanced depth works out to 1.2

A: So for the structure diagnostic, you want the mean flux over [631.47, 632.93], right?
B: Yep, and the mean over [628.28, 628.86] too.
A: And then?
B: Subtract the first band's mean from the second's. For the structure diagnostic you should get -0.49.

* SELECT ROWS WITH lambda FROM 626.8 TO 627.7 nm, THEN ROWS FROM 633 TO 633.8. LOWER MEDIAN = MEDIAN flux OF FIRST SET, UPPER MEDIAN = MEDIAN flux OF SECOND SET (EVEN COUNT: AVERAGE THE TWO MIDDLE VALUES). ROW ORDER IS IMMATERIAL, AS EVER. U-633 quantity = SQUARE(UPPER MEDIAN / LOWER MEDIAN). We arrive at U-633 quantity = 1.06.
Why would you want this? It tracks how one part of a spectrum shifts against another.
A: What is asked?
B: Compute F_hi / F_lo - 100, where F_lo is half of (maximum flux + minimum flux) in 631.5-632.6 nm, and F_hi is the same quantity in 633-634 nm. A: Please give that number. -99.00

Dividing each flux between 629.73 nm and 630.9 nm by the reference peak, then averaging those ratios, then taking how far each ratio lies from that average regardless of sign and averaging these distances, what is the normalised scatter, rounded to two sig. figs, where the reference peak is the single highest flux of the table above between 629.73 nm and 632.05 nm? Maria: 0.036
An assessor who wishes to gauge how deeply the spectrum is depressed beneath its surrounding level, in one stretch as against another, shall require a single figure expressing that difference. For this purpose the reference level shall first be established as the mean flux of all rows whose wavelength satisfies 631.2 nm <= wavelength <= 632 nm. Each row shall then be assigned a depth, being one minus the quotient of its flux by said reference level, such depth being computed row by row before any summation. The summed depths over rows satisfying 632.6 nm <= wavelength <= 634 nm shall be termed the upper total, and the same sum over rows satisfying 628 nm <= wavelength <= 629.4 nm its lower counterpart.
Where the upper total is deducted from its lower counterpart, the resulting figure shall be 0.25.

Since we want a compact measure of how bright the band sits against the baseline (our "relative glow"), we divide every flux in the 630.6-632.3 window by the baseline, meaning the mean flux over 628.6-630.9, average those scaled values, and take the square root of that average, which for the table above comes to 1.02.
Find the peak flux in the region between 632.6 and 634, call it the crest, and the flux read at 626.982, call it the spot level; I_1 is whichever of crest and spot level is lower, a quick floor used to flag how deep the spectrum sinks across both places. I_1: 17.3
